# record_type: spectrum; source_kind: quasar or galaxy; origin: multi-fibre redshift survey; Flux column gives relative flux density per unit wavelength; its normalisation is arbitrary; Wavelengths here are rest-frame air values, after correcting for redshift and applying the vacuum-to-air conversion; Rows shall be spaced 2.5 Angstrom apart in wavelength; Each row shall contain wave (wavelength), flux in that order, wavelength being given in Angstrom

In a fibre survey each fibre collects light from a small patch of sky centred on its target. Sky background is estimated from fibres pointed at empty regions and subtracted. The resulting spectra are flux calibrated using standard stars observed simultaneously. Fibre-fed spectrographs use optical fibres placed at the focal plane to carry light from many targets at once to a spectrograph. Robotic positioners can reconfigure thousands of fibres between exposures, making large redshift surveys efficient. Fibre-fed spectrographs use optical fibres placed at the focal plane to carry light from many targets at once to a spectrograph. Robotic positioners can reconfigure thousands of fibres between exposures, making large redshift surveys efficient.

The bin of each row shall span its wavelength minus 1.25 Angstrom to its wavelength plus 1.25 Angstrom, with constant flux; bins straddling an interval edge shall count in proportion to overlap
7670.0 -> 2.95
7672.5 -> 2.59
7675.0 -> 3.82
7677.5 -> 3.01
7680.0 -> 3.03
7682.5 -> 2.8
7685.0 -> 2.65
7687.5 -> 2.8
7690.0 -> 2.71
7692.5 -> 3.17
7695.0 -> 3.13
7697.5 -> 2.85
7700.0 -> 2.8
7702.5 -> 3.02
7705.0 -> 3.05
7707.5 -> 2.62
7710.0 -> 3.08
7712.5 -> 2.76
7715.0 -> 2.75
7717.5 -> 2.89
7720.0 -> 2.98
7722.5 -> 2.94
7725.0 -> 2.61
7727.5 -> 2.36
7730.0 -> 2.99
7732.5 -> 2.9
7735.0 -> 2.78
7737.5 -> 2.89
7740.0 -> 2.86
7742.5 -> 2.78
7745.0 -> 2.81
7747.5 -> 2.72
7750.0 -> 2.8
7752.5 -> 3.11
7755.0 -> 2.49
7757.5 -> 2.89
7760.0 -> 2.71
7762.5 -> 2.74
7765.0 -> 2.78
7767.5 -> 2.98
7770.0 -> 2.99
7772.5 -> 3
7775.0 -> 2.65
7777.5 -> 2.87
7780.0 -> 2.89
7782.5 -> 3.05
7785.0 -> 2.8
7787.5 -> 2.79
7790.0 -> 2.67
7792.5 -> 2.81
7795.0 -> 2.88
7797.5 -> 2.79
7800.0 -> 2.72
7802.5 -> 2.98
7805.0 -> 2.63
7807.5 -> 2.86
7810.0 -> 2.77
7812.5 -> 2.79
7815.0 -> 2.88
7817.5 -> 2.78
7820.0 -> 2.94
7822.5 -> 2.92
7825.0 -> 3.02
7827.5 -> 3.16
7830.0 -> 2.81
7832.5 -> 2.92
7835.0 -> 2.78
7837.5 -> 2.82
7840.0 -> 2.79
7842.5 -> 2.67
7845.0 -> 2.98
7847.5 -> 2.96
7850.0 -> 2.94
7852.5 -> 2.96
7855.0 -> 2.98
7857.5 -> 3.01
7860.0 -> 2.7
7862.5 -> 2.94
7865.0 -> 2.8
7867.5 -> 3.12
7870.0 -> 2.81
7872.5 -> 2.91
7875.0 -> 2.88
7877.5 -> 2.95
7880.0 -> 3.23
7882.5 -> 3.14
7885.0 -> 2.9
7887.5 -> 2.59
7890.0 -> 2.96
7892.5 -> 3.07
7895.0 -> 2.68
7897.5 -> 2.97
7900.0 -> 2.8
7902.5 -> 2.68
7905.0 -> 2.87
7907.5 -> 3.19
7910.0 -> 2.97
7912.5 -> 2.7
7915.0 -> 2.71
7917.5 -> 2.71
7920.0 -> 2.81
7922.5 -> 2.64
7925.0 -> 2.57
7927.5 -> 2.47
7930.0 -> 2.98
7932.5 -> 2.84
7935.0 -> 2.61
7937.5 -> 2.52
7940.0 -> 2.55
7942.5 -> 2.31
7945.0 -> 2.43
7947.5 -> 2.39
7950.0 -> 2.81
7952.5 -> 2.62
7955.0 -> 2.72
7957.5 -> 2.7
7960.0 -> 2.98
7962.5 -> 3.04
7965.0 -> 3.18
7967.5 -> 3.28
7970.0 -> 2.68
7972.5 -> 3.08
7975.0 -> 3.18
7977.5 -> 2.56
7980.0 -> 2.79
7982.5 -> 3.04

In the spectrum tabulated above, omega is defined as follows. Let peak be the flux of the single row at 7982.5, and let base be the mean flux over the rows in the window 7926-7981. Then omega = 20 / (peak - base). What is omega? 71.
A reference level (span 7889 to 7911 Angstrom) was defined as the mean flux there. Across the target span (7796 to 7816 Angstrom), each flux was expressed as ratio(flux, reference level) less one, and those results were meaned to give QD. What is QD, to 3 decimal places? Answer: -0.037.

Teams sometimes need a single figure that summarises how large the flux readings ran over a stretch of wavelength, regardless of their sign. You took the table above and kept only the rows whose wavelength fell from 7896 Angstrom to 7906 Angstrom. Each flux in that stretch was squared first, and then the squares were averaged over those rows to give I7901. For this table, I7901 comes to 8.0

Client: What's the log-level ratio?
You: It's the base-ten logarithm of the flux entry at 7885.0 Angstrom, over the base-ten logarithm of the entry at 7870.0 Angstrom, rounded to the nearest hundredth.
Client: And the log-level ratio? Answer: 1.03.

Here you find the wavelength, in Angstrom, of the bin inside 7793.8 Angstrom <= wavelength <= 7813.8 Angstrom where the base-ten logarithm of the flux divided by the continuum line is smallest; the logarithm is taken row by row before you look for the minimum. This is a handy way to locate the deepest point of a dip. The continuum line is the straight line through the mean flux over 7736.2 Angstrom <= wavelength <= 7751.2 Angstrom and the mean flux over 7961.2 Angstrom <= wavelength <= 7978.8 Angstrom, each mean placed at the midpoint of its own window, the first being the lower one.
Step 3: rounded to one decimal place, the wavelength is 7805.0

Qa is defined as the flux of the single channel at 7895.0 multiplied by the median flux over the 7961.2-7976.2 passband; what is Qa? 8.4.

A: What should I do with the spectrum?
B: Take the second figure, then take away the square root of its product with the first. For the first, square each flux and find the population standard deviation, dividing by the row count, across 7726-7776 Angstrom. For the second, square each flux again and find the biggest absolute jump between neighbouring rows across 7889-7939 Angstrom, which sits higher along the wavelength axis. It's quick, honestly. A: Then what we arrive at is 1.2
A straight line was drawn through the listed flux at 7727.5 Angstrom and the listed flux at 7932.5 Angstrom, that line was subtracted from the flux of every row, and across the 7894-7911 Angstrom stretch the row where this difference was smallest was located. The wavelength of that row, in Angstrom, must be 7902.5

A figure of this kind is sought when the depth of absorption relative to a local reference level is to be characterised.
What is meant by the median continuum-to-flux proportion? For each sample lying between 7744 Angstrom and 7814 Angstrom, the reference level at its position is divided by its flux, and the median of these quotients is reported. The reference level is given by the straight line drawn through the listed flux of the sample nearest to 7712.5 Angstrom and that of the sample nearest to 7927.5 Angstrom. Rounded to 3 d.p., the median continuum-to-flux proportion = 0.949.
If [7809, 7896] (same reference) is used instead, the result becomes 0.882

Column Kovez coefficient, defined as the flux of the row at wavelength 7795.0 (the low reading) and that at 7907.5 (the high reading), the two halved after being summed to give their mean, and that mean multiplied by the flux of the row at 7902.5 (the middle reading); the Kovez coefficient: 8.1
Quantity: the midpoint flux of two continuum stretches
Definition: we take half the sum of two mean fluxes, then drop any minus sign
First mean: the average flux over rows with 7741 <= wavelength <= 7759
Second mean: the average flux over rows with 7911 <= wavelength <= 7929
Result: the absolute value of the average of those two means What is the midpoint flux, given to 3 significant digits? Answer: 2.73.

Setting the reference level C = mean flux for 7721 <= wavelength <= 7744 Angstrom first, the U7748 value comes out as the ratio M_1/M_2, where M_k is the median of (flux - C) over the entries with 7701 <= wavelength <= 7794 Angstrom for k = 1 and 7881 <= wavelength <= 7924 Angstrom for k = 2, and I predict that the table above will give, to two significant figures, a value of 1.0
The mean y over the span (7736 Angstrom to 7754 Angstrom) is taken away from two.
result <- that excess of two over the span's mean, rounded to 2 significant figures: -0.85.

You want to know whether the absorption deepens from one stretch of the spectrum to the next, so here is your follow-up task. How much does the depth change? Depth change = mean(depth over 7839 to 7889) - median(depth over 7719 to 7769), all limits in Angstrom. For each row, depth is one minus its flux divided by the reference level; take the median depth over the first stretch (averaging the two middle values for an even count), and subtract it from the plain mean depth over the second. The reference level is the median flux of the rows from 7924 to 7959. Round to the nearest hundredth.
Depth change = -0.04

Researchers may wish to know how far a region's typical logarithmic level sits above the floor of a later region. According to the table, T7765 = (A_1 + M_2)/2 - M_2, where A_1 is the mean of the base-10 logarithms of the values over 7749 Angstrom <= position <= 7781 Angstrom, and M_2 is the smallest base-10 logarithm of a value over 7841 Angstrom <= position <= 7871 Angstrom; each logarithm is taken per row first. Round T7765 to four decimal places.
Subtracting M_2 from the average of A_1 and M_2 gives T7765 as 0.0129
